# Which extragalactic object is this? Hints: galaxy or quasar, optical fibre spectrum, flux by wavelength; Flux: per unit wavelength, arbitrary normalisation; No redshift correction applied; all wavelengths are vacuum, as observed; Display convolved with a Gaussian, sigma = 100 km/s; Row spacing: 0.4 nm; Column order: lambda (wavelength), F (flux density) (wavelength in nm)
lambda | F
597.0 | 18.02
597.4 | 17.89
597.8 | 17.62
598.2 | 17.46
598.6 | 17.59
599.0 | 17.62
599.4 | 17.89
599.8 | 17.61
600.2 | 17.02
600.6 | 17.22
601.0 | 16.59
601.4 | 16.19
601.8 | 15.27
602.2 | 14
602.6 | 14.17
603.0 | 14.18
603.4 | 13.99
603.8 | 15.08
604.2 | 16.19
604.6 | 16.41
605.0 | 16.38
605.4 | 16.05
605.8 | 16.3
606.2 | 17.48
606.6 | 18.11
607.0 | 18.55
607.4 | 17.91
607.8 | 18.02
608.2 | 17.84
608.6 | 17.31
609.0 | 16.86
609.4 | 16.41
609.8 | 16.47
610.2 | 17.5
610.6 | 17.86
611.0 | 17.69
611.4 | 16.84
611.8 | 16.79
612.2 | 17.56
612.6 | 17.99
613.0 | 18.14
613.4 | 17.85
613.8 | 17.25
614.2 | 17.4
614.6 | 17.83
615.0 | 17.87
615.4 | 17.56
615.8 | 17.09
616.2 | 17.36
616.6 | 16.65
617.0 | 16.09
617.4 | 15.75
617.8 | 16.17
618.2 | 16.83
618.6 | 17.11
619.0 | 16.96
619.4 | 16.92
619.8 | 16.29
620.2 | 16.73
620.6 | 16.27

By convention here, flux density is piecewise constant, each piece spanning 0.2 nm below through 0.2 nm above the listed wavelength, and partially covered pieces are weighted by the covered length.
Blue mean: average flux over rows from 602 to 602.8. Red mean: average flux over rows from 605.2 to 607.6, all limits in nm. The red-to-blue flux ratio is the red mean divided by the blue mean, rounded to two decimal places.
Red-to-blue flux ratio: 1.24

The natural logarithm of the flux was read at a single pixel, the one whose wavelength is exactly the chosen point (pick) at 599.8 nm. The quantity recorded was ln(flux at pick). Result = 2.87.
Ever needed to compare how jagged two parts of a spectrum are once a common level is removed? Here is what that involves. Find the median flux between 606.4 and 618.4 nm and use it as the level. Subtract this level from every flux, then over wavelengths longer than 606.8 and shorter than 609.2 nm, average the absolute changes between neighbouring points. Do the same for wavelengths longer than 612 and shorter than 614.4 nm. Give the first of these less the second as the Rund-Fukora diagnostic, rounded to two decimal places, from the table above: 0.06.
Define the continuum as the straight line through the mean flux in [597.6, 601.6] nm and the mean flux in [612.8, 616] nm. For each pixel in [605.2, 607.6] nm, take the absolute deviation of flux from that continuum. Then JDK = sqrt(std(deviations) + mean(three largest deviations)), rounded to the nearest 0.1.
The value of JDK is 1.3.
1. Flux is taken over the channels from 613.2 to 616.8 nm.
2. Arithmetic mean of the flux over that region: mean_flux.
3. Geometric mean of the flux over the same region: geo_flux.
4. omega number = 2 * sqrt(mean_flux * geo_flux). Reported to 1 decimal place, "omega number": 34.9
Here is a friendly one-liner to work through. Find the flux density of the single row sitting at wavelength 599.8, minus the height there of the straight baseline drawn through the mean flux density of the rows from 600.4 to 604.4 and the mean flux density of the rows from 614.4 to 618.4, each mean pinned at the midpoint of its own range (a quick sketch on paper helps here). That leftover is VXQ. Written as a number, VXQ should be 2.6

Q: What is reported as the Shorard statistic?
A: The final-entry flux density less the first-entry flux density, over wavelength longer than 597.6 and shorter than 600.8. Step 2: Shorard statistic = -0.40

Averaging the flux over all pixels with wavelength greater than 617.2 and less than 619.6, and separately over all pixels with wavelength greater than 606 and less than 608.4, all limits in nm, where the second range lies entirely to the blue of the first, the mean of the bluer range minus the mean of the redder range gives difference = 1.4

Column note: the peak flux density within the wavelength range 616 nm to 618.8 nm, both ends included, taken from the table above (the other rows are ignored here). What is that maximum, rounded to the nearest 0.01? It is 17.36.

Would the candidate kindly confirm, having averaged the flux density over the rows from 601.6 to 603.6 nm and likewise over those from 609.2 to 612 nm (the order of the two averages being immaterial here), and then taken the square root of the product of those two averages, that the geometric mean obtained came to 15.6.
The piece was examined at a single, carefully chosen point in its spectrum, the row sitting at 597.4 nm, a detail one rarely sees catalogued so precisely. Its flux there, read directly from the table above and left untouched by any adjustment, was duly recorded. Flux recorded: 17.89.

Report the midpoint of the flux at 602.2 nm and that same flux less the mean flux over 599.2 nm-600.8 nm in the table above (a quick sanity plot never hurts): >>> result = 5.3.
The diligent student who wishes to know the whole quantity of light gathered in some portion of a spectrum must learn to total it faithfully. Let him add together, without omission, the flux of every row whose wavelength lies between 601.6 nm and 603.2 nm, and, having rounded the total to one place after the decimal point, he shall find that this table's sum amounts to 57.6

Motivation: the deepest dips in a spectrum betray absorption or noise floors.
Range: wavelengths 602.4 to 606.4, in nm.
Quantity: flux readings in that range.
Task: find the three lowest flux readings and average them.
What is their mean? 14.1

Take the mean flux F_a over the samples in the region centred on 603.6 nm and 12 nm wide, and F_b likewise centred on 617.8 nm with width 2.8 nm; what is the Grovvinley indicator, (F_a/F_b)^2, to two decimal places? 1.02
